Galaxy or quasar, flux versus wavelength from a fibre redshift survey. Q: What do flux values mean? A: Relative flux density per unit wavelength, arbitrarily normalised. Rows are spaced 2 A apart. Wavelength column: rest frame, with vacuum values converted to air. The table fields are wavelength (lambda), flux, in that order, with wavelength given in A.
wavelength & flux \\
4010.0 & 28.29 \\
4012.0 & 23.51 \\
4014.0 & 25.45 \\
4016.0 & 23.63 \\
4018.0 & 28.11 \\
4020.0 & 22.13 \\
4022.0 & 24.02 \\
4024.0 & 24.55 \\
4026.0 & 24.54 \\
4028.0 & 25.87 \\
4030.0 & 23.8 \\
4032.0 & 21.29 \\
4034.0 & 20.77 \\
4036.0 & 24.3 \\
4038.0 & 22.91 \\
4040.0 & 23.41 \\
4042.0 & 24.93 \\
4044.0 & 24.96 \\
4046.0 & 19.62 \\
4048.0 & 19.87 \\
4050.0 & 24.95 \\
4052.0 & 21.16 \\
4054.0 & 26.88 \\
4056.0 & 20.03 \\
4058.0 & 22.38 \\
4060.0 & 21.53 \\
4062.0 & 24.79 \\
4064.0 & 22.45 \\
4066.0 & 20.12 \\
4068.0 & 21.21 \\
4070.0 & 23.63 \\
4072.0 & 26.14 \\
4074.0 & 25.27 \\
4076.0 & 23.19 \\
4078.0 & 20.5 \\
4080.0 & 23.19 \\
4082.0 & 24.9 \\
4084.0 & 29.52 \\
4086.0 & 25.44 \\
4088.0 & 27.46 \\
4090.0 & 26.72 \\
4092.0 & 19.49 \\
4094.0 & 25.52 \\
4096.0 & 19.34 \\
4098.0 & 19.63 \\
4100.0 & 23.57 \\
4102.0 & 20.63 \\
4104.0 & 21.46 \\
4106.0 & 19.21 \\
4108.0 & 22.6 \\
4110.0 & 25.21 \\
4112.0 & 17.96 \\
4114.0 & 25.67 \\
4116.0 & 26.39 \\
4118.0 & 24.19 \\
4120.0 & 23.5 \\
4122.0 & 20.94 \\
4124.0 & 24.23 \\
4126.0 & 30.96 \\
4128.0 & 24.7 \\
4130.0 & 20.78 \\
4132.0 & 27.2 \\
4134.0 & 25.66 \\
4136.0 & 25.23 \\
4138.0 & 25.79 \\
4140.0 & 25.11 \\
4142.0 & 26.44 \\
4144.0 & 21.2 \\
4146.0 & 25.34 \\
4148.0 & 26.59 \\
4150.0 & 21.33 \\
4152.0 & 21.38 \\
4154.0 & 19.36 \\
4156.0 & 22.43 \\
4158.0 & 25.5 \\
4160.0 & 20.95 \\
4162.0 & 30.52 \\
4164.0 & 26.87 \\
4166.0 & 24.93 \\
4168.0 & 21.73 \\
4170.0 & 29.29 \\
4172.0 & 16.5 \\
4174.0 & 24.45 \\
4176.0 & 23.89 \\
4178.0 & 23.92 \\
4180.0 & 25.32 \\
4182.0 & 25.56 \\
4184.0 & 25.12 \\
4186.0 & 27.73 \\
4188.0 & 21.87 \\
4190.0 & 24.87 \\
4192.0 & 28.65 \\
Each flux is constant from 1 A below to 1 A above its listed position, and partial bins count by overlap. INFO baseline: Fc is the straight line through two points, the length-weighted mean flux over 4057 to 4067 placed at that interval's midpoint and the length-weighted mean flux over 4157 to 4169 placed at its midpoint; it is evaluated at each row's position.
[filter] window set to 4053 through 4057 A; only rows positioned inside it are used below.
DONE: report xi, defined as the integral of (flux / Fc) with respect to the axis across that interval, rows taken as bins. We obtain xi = 4.3 A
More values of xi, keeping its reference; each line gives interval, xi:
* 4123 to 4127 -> 4.6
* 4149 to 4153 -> 3.5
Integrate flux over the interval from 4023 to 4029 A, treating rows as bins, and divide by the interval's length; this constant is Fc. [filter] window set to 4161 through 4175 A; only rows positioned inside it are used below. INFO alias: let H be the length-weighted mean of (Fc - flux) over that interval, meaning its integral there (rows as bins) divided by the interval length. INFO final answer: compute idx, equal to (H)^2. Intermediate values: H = 0.1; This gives 0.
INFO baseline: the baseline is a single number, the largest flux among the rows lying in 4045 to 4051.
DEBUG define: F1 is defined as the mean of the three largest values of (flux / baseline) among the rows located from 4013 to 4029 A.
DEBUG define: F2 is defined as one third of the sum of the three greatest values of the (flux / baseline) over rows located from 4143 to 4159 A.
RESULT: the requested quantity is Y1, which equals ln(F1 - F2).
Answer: -3.6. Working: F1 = 1.06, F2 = 1.03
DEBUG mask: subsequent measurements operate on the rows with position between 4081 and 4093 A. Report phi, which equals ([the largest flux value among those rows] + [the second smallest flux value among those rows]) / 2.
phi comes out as 27.2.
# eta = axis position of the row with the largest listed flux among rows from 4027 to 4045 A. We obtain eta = 4028.0 A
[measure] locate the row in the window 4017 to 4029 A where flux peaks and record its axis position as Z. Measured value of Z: 4018.0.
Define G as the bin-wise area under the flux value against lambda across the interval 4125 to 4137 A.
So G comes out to 309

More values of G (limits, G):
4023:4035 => 282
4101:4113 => 254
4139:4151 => 292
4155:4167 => 302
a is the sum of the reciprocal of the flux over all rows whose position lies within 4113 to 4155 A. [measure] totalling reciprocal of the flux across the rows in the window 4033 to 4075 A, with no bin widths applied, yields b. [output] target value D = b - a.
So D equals 0.053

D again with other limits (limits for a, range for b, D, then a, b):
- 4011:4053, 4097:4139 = 0.005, 0.900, 0.905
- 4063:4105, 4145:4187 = -0.031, 0.914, 0.884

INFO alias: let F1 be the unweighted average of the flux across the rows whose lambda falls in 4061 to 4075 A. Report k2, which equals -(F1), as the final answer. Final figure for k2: -23.4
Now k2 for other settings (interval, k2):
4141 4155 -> -23.1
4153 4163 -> -23.8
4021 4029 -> -24.7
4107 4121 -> -23.6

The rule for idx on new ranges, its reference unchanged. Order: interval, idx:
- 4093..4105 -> 11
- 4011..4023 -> 0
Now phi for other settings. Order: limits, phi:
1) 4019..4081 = 23.4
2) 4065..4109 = 24.4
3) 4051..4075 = 23.5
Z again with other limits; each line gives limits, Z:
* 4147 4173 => 4162.0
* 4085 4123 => 4088.0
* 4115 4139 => 4126.0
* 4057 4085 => 4084.0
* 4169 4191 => 4170.0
